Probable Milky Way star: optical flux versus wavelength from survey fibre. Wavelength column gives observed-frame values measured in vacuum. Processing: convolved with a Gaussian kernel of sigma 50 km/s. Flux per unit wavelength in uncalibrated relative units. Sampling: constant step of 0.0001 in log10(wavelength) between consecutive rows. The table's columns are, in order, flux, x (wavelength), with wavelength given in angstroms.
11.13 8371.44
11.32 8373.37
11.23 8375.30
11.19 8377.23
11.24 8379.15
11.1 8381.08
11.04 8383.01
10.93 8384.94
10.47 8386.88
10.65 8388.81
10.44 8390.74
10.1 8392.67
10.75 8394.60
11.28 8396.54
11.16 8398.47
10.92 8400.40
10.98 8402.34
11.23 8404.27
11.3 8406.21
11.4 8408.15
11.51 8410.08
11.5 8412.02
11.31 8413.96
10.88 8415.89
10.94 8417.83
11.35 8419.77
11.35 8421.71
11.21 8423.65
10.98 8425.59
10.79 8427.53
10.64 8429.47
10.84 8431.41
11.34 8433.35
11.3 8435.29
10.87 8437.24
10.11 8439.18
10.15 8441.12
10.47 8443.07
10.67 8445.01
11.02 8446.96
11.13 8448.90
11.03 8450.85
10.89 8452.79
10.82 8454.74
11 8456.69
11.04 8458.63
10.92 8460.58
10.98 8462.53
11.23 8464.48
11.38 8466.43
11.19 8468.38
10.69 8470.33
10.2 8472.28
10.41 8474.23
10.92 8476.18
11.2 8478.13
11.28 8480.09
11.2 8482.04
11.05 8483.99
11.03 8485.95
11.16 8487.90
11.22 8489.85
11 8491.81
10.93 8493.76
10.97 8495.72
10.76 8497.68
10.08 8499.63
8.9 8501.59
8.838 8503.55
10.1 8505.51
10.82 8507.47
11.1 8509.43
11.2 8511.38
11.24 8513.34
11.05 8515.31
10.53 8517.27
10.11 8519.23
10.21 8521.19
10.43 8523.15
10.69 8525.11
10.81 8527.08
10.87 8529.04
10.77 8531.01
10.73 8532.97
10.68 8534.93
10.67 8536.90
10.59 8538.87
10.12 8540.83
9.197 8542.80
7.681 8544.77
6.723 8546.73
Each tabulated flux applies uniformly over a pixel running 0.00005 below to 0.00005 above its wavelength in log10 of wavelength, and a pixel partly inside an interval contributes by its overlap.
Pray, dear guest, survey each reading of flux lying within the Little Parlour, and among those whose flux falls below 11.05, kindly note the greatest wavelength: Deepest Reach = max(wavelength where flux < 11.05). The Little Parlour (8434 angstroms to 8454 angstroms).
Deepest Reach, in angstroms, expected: 8452.79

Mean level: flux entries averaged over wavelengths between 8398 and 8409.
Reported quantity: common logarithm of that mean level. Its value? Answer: 1.05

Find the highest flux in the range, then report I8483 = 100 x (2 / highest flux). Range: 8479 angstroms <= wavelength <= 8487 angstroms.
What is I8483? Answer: 17.7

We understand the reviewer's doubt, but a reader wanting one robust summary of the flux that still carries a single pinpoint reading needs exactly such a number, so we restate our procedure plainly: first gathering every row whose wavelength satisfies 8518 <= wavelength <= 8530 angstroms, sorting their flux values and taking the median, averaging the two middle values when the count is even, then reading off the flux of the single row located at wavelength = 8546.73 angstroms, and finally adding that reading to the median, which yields 17.3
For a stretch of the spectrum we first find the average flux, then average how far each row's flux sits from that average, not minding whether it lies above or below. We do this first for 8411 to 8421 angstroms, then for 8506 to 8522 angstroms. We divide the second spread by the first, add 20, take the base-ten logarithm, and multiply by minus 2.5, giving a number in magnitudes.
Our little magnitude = -3.34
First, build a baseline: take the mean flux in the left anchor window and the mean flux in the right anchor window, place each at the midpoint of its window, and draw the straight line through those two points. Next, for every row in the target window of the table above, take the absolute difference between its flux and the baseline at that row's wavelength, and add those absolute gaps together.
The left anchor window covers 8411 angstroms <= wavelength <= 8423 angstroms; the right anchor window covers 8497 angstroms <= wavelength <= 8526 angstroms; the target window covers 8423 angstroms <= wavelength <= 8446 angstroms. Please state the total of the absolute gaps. 4.6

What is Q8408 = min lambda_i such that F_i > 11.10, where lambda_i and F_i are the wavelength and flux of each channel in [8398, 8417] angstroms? 8398.47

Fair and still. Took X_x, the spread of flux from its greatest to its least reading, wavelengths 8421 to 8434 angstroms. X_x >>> 0.7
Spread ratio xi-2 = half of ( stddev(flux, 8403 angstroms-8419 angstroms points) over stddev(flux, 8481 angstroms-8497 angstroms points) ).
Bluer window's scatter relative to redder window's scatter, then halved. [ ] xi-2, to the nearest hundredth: 1.08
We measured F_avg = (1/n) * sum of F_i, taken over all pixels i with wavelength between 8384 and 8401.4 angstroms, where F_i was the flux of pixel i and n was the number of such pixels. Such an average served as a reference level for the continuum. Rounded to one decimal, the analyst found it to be 10.7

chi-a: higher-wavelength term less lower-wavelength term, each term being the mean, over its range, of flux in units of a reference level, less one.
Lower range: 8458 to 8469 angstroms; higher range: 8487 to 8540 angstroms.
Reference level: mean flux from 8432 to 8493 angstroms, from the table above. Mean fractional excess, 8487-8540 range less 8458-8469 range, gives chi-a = -0.047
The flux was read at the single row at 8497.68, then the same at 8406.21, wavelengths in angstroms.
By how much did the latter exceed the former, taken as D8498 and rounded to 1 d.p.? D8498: 0.5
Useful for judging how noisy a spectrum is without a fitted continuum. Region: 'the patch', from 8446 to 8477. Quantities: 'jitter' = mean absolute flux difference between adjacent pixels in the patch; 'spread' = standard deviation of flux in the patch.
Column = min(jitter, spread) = 0.208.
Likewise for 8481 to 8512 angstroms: 0.346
